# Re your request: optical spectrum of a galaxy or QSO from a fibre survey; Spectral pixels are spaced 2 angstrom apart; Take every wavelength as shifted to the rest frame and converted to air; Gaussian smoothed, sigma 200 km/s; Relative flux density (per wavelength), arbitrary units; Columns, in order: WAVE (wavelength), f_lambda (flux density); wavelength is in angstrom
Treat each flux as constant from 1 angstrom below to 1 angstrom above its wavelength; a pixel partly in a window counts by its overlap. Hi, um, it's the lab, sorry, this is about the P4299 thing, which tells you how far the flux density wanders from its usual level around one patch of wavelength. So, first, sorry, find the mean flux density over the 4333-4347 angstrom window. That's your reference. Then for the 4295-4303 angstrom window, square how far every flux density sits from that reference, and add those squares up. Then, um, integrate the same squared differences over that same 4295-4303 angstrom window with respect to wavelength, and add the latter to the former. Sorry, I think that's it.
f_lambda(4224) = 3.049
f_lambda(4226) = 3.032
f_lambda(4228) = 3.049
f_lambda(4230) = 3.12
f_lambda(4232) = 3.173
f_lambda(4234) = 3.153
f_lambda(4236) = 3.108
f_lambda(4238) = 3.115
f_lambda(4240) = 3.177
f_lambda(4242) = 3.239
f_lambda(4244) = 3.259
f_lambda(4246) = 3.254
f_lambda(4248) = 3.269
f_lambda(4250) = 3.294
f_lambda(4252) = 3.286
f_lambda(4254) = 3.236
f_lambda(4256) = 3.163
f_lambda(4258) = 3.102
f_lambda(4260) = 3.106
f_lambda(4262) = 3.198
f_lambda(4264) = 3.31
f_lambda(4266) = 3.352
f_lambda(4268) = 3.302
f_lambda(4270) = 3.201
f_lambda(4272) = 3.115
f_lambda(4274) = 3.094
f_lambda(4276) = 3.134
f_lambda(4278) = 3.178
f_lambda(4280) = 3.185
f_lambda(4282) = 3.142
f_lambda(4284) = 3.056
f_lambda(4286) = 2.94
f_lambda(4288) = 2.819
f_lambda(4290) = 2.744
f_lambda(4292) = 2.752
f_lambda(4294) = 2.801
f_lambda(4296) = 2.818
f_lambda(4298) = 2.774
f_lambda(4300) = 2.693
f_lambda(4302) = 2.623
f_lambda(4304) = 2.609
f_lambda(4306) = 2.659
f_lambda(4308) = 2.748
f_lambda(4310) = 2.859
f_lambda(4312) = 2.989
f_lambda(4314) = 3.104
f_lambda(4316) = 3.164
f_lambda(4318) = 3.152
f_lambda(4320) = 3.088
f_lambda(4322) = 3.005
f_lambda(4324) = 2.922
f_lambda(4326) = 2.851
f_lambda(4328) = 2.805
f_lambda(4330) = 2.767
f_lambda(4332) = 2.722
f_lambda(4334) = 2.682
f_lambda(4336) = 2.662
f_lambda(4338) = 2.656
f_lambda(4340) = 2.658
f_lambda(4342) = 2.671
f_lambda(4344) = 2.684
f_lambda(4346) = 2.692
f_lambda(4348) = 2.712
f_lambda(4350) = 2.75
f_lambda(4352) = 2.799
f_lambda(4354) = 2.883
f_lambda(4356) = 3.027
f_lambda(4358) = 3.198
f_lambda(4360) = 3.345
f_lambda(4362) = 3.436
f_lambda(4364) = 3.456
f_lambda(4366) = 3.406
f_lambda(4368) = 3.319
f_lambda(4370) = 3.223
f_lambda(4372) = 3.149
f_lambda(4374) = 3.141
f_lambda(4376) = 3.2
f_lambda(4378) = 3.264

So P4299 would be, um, 0.1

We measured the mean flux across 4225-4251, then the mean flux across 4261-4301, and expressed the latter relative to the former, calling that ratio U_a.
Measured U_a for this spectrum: 0.96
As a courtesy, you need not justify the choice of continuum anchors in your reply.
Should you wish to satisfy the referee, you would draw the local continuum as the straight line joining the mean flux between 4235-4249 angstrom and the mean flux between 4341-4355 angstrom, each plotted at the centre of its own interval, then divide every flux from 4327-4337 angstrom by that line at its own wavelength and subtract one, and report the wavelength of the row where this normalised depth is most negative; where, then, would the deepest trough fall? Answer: 4336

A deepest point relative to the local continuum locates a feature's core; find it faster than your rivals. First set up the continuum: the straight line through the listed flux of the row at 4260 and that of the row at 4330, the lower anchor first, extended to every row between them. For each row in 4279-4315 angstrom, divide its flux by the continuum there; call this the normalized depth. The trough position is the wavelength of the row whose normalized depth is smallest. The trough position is 4304 angstrom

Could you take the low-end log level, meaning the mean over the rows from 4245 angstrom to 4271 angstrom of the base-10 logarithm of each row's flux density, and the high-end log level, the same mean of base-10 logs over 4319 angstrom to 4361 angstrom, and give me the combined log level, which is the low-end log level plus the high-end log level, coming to 0.96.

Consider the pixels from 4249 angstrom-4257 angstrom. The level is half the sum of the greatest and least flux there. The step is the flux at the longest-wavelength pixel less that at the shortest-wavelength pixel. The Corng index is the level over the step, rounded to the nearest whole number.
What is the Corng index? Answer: -25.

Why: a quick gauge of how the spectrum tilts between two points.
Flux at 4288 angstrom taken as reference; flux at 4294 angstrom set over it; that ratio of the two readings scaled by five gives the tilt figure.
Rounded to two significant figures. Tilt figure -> 5.0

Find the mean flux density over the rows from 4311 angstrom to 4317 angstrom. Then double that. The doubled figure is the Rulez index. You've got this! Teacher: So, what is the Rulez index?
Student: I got 6.17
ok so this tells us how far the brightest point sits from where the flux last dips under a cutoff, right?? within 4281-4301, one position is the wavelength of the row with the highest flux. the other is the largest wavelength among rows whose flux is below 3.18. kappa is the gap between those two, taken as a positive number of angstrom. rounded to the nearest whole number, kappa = 18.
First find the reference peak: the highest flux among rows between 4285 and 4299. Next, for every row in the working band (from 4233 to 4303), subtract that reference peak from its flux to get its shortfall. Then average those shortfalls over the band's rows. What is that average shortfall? 0.15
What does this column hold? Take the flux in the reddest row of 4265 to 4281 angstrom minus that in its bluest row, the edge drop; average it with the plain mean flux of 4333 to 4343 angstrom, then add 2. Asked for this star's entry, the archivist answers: 3.25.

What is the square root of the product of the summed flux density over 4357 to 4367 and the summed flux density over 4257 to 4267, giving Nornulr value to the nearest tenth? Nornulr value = 16.4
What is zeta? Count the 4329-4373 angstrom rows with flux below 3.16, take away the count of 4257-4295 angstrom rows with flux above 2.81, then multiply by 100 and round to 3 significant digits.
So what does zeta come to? -100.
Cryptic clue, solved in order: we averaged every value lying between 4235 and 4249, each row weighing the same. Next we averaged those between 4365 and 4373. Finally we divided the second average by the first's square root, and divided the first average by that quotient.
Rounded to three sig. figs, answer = 1.75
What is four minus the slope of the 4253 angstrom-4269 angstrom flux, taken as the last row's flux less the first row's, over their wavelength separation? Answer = 4.00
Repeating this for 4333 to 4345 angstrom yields 4.00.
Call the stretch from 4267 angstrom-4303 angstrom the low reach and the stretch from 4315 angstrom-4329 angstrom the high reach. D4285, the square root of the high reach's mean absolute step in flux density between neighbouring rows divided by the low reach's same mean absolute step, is 1.00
